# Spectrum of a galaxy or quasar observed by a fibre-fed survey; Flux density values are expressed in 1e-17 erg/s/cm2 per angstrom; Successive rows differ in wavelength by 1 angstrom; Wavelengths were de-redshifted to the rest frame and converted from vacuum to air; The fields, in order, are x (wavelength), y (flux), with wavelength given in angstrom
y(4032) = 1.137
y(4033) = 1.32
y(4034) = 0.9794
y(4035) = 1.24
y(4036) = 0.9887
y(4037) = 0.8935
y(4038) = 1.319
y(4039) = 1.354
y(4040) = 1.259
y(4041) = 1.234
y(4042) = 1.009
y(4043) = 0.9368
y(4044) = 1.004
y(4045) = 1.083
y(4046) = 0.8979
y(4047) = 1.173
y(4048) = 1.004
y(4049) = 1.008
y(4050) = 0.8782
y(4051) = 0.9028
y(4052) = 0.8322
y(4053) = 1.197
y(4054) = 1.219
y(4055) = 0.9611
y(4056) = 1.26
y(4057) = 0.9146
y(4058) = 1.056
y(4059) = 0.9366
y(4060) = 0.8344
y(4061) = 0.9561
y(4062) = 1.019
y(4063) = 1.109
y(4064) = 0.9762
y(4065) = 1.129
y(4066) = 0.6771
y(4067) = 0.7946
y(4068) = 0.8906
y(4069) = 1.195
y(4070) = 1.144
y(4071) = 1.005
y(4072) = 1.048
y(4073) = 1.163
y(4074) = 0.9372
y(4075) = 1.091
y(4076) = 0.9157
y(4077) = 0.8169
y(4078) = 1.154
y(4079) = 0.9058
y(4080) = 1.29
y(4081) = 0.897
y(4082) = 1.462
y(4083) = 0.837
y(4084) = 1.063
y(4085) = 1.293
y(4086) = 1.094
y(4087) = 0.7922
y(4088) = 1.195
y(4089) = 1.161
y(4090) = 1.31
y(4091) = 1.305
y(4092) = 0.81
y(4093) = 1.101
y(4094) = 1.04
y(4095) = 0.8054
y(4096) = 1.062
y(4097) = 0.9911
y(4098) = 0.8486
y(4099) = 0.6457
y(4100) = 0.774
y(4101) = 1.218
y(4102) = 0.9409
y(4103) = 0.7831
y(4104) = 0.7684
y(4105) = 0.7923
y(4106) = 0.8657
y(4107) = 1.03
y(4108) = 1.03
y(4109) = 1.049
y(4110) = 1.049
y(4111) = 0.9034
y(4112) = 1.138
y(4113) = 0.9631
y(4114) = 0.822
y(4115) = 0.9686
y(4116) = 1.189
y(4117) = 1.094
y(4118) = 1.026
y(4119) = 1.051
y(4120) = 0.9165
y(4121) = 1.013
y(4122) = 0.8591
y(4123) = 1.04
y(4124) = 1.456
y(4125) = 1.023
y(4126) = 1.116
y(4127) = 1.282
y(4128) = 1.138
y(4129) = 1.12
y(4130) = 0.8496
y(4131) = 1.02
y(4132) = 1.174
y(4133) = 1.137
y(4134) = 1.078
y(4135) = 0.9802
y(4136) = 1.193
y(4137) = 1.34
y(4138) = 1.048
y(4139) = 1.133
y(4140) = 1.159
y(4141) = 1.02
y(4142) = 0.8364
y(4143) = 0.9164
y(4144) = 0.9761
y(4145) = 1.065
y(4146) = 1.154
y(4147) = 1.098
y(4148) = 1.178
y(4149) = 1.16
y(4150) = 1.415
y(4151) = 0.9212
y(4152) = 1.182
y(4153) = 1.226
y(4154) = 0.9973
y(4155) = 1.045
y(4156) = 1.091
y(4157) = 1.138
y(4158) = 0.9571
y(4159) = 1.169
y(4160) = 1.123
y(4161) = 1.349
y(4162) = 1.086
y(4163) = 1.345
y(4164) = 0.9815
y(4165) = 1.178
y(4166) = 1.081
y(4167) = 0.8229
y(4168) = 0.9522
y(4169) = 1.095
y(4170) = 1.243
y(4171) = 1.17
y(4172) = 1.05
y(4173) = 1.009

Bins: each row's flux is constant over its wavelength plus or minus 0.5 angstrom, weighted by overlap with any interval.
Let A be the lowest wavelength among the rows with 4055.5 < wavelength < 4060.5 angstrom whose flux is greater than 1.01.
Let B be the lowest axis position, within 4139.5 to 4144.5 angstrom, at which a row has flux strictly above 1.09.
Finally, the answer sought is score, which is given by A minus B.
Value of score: -84 angstrom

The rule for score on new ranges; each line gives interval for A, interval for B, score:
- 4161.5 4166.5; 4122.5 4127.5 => 38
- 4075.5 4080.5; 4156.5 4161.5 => -79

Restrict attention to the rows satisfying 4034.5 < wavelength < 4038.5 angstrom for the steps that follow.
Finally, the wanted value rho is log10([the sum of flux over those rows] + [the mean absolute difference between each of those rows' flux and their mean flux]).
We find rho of 0.66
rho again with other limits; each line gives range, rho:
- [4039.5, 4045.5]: 0.82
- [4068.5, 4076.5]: 0.93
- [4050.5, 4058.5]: 0.93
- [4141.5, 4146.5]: 0.70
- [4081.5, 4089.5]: 0.96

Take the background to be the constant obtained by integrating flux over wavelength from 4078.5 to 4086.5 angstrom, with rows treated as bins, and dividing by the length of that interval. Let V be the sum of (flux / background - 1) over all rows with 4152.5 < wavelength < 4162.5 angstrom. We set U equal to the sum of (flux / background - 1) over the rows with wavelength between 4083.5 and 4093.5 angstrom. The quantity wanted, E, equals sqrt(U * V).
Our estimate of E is 0.1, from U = 0.1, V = 0.1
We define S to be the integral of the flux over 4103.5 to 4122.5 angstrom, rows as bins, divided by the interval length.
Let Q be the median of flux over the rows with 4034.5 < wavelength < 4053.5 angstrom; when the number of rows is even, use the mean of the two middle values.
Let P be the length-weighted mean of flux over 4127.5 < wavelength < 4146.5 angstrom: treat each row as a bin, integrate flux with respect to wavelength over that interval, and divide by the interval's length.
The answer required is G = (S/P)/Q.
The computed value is 0.90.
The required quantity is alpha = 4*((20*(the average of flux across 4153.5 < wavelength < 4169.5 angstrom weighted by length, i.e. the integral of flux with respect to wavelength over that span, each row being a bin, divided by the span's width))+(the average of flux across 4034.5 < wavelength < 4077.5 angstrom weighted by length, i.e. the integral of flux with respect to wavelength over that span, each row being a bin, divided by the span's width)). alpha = 91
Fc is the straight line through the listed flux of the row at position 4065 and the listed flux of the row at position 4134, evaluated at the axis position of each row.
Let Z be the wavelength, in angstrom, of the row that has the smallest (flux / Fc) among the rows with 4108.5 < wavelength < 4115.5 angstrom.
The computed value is 4114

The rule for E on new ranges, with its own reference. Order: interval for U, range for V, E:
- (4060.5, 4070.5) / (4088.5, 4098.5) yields 0.8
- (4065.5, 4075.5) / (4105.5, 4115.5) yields 1.1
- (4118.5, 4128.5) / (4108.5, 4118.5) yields 0.3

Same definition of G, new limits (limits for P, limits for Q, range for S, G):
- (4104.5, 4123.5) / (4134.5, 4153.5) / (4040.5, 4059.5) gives 0.92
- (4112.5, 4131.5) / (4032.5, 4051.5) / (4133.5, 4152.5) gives 1.04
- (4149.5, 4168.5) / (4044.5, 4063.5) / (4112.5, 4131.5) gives 0.94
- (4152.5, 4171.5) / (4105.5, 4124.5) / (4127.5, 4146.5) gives 0.94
